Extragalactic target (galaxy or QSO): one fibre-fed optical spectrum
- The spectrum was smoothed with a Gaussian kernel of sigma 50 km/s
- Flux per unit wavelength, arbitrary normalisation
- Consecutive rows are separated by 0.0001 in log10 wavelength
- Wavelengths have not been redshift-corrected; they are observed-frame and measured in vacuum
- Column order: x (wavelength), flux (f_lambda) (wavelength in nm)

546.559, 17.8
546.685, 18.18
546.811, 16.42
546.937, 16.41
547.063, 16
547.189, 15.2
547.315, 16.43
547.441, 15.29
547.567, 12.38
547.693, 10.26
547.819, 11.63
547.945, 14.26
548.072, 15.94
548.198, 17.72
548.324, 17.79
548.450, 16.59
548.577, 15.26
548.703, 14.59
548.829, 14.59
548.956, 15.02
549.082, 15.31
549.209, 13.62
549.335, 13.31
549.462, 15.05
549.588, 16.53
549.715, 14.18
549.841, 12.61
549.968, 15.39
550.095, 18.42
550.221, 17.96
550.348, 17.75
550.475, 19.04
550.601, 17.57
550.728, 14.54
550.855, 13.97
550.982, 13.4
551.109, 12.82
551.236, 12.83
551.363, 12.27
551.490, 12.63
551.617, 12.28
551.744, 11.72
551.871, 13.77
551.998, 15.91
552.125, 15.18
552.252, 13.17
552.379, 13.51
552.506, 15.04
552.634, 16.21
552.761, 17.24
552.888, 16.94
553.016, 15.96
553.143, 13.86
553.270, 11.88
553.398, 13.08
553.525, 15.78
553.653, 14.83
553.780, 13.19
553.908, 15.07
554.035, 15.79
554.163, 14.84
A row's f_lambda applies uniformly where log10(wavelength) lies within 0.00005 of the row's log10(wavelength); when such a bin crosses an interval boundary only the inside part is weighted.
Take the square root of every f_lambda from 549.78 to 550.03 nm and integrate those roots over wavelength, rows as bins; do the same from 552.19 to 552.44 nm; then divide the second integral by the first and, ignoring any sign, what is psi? 0.98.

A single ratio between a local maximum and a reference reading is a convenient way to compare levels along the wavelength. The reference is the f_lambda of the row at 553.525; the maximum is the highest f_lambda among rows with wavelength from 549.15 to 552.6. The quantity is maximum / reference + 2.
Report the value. 3.21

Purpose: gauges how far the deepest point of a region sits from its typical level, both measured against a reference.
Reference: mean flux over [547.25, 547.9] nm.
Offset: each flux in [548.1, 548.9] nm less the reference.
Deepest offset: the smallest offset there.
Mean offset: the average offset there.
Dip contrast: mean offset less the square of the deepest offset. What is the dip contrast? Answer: 1.0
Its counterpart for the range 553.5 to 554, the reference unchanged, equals 1.5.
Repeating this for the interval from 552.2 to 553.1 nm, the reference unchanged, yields 2.2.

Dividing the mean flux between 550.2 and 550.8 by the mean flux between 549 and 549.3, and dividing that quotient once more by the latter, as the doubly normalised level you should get 0.083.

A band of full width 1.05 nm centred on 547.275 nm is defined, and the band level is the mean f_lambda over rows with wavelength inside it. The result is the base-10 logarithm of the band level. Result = 1.17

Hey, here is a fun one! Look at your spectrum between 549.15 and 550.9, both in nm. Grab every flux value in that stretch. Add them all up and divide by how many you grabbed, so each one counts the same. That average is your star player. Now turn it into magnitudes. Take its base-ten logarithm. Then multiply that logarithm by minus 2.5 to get -2.99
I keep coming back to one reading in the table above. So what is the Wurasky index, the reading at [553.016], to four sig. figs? 15.96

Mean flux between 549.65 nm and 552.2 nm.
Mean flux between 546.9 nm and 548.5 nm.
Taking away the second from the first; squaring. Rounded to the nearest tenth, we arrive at 0.1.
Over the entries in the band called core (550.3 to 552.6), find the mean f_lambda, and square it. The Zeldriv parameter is 204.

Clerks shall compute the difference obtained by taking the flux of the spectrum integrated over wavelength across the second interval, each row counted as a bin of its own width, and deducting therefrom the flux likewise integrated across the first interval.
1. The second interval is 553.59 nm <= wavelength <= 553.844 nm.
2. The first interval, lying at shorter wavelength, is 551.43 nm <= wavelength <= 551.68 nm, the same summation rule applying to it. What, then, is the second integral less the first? 0.4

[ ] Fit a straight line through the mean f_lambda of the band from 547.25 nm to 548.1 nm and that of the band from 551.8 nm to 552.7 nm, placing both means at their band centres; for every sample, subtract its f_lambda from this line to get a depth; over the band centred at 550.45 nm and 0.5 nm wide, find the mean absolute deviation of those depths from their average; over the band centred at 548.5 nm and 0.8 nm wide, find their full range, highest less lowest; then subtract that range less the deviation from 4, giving 1.2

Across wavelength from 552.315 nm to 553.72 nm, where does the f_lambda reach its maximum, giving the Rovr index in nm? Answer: 552.761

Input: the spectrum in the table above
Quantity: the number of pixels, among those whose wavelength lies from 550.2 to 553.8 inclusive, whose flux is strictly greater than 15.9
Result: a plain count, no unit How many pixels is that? 9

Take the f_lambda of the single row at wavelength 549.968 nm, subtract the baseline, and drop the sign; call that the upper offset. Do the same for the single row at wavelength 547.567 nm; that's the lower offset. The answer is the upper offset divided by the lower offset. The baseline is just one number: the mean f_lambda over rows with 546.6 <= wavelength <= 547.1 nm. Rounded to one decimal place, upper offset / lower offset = 0.3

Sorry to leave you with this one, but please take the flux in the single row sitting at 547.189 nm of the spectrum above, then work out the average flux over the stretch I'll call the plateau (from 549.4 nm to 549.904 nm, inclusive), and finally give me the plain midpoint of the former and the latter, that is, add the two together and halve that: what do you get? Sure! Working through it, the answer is 14.9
